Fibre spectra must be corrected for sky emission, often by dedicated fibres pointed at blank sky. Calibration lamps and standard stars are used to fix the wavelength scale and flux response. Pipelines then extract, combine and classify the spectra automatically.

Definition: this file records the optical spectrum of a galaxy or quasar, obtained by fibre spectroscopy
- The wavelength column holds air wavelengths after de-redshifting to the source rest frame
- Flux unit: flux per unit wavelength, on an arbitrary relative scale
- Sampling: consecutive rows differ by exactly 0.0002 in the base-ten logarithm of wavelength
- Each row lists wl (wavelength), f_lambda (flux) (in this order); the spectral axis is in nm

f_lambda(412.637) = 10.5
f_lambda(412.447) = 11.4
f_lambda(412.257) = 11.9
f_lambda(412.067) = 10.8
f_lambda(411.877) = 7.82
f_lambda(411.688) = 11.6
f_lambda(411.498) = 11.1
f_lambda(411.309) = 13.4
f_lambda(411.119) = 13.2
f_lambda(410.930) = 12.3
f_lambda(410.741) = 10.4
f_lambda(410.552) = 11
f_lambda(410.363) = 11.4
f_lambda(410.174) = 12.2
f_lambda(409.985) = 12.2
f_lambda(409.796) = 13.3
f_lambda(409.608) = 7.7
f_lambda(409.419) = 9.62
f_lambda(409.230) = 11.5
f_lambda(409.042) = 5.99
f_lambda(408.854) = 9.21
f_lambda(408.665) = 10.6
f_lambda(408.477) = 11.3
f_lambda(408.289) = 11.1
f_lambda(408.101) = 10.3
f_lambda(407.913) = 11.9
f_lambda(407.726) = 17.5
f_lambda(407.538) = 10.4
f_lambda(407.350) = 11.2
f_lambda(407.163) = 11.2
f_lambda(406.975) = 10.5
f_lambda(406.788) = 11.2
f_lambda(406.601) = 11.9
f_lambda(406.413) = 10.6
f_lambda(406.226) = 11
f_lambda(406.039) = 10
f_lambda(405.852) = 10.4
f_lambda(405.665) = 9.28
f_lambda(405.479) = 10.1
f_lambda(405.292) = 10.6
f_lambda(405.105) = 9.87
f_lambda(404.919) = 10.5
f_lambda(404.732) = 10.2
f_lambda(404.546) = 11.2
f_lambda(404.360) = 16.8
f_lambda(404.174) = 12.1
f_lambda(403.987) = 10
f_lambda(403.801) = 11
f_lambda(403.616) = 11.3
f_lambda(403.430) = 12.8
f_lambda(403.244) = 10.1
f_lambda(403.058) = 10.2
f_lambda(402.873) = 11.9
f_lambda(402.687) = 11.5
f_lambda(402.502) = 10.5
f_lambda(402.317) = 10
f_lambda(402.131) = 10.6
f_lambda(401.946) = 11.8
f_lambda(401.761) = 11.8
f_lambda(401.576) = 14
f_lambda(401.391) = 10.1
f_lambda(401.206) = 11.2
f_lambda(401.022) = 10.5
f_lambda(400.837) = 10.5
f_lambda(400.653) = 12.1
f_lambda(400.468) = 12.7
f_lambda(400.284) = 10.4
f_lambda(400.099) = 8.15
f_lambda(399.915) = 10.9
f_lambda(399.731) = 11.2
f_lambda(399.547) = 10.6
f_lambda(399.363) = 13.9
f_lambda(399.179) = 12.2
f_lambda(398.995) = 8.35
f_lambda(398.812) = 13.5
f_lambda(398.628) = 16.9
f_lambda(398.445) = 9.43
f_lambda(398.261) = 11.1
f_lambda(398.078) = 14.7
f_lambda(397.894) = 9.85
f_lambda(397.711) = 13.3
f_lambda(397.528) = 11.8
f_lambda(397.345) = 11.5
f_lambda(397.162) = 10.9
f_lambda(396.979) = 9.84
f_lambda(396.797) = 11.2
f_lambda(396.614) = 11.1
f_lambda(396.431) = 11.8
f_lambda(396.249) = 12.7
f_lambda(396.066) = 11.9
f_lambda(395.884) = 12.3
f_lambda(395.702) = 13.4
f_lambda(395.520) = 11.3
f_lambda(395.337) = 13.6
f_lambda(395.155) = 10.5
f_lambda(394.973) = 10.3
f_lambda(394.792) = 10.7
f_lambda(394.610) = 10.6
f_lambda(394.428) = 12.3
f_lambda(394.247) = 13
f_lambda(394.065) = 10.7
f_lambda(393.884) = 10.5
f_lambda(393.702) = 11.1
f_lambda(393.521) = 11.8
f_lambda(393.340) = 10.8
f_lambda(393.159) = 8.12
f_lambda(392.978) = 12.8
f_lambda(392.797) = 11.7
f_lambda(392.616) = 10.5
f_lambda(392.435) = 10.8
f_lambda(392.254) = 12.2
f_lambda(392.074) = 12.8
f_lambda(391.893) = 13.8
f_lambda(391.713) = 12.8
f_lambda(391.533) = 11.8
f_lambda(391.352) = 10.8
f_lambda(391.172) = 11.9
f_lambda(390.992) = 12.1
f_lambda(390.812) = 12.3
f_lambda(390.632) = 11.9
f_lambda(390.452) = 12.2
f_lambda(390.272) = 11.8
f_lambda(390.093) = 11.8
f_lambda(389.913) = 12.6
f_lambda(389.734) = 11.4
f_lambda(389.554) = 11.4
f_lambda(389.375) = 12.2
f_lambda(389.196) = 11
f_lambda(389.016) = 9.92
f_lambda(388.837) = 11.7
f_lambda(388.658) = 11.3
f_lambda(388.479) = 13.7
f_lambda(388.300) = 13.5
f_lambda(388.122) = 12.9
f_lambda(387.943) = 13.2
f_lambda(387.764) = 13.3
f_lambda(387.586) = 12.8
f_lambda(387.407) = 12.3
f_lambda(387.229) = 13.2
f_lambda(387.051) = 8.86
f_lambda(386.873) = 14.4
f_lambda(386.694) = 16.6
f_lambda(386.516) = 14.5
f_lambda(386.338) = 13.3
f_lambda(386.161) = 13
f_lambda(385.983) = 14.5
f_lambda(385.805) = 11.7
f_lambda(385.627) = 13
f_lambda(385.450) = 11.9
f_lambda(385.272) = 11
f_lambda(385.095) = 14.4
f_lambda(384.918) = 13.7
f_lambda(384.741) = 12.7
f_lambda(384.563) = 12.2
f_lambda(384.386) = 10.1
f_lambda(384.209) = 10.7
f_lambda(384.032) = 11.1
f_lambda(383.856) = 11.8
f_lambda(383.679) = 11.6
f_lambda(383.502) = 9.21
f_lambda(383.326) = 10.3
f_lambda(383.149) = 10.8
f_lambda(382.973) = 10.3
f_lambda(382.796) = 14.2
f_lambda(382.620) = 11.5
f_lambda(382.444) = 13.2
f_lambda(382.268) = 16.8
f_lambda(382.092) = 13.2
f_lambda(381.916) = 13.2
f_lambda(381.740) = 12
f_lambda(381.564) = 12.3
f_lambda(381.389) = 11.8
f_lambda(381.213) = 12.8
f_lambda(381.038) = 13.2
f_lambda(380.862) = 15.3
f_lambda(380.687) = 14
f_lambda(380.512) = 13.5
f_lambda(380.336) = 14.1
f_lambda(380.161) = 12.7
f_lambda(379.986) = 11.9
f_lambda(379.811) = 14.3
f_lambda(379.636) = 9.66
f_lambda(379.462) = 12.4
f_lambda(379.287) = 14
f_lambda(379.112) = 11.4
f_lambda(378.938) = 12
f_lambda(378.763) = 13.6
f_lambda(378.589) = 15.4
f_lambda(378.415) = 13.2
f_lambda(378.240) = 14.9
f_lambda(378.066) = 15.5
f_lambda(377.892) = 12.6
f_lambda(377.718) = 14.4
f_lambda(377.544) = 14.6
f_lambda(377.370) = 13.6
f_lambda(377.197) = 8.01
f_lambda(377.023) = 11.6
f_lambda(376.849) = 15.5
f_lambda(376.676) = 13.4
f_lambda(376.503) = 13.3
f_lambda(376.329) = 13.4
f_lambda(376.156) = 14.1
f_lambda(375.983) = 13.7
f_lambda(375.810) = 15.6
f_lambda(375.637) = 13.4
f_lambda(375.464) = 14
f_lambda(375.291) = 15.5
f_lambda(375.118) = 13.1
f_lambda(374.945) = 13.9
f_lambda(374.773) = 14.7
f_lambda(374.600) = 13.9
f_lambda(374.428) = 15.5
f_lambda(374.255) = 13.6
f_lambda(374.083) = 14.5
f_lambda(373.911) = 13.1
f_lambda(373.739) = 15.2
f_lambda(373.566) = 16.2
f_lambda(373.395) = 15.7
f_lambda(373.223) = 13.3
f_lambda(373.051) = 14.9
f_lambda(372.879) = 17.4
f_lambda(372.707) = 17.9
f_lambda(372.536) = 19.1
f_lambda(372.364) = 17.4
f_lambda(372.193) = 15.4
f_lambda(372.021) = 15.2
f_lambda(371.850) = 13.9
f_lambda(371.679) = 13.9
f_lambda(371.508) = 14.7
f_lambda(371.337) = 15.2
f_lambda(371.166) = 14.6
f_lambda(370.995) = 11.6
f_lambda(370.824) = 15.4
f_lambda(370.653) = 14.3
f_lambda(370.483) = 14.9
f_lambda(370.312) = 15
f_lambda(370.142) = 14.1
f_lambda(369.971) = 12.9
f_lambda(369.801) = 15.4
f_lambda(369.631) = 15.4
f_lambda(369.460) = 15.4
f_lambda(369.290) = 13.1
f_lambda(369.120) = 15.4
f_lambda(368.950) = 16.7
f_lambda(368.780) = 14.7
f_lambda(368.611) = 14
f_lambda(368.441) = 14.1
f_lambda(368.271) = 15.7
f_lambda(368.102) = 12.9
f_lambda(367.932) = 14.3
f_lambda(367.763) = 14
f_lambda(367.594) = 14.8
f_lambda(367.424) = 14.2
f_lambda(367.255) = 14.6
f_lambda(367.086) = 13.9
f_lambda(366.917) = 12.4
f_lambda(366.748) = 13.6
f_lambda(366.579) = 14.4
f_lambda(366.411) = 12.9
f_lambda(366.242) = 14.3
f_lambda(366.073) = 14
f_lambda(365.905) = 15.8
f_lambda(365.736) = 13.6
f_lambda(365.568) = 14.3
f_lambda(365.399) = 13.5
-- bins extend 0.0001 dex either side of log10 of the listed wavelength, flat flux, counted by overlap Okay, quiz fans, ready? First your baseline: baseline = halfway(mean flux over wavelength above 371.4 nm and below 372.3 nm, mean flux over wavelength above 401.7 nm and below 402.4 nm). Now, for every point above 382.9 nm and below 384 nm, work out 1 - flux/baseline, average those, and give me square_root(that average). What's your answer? 0.411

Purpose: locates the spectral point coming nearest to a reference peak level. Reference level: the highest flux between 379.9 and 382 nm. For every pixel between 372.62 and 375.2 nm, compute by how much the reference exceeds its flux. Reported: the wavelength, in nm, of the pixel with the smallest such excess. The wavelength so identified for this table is 372.707 nm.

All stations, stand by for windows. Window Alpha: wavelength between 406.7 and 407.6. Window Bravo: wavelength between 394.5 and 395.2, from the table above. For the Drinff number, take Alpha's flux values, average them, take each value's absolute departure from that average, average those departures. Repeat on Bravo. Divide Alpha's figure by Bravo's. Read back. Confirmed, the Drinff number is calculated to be 2.9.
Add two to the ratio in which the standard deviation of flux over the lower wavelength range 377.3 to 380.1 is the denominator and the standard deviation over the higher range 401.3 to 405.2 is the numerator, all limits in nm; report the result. 3.0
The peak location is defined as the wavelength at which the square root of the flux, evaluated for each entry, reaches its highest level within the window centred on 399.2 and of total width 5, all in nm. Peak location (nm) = 398.628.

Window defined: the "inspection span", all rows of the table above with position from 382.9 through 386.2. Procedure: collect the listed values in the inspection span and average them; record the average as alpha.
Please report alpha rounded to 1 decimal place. 11.8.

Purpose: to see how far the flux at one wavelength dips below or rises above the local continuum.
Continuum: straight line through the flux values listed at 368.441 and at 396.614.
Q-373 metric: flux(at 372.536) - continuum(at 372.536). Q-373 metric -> 5.4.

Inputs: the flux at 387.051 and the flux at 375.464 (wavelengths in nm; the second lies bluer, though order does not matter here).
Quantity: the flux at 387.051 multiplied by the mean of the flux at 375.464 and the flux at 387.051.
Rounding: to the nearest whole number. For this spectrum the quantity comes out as 101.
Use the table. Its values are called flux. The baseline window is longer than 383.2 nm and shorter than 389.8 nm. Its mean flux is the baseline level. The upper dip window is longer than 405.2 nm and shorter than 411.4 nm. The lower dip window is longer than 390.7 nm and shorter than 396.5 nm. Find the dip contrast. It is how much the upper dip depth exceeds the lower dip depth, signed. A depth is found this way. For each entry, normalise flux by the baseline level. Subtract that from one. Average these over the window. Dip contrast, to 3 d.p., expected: 0.052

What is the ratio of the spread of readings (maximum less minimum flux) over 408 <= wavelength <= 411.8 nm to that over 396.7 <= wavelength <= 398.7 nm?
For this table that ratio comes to 1.0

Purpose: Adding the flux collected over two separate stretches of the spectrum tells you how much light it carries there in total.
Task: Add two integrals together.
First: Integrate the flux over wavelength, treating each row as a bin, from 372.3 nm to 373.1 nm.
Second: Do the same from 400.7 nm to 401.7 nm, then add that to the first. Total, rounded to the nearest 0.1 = 25.3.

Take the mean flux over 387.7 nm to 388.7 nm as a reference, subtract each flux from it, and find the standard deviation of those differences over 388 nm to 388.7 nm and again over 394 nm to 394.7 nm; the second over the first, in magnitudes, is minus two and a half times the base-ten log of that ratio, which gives -0.10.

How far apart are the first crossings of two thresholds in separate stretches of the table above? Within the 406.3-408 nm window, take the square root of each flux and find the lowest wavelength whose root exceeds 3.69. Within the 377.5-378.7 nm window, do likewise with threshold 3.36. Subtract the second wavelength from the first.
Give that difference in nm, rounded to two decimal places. 30.18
